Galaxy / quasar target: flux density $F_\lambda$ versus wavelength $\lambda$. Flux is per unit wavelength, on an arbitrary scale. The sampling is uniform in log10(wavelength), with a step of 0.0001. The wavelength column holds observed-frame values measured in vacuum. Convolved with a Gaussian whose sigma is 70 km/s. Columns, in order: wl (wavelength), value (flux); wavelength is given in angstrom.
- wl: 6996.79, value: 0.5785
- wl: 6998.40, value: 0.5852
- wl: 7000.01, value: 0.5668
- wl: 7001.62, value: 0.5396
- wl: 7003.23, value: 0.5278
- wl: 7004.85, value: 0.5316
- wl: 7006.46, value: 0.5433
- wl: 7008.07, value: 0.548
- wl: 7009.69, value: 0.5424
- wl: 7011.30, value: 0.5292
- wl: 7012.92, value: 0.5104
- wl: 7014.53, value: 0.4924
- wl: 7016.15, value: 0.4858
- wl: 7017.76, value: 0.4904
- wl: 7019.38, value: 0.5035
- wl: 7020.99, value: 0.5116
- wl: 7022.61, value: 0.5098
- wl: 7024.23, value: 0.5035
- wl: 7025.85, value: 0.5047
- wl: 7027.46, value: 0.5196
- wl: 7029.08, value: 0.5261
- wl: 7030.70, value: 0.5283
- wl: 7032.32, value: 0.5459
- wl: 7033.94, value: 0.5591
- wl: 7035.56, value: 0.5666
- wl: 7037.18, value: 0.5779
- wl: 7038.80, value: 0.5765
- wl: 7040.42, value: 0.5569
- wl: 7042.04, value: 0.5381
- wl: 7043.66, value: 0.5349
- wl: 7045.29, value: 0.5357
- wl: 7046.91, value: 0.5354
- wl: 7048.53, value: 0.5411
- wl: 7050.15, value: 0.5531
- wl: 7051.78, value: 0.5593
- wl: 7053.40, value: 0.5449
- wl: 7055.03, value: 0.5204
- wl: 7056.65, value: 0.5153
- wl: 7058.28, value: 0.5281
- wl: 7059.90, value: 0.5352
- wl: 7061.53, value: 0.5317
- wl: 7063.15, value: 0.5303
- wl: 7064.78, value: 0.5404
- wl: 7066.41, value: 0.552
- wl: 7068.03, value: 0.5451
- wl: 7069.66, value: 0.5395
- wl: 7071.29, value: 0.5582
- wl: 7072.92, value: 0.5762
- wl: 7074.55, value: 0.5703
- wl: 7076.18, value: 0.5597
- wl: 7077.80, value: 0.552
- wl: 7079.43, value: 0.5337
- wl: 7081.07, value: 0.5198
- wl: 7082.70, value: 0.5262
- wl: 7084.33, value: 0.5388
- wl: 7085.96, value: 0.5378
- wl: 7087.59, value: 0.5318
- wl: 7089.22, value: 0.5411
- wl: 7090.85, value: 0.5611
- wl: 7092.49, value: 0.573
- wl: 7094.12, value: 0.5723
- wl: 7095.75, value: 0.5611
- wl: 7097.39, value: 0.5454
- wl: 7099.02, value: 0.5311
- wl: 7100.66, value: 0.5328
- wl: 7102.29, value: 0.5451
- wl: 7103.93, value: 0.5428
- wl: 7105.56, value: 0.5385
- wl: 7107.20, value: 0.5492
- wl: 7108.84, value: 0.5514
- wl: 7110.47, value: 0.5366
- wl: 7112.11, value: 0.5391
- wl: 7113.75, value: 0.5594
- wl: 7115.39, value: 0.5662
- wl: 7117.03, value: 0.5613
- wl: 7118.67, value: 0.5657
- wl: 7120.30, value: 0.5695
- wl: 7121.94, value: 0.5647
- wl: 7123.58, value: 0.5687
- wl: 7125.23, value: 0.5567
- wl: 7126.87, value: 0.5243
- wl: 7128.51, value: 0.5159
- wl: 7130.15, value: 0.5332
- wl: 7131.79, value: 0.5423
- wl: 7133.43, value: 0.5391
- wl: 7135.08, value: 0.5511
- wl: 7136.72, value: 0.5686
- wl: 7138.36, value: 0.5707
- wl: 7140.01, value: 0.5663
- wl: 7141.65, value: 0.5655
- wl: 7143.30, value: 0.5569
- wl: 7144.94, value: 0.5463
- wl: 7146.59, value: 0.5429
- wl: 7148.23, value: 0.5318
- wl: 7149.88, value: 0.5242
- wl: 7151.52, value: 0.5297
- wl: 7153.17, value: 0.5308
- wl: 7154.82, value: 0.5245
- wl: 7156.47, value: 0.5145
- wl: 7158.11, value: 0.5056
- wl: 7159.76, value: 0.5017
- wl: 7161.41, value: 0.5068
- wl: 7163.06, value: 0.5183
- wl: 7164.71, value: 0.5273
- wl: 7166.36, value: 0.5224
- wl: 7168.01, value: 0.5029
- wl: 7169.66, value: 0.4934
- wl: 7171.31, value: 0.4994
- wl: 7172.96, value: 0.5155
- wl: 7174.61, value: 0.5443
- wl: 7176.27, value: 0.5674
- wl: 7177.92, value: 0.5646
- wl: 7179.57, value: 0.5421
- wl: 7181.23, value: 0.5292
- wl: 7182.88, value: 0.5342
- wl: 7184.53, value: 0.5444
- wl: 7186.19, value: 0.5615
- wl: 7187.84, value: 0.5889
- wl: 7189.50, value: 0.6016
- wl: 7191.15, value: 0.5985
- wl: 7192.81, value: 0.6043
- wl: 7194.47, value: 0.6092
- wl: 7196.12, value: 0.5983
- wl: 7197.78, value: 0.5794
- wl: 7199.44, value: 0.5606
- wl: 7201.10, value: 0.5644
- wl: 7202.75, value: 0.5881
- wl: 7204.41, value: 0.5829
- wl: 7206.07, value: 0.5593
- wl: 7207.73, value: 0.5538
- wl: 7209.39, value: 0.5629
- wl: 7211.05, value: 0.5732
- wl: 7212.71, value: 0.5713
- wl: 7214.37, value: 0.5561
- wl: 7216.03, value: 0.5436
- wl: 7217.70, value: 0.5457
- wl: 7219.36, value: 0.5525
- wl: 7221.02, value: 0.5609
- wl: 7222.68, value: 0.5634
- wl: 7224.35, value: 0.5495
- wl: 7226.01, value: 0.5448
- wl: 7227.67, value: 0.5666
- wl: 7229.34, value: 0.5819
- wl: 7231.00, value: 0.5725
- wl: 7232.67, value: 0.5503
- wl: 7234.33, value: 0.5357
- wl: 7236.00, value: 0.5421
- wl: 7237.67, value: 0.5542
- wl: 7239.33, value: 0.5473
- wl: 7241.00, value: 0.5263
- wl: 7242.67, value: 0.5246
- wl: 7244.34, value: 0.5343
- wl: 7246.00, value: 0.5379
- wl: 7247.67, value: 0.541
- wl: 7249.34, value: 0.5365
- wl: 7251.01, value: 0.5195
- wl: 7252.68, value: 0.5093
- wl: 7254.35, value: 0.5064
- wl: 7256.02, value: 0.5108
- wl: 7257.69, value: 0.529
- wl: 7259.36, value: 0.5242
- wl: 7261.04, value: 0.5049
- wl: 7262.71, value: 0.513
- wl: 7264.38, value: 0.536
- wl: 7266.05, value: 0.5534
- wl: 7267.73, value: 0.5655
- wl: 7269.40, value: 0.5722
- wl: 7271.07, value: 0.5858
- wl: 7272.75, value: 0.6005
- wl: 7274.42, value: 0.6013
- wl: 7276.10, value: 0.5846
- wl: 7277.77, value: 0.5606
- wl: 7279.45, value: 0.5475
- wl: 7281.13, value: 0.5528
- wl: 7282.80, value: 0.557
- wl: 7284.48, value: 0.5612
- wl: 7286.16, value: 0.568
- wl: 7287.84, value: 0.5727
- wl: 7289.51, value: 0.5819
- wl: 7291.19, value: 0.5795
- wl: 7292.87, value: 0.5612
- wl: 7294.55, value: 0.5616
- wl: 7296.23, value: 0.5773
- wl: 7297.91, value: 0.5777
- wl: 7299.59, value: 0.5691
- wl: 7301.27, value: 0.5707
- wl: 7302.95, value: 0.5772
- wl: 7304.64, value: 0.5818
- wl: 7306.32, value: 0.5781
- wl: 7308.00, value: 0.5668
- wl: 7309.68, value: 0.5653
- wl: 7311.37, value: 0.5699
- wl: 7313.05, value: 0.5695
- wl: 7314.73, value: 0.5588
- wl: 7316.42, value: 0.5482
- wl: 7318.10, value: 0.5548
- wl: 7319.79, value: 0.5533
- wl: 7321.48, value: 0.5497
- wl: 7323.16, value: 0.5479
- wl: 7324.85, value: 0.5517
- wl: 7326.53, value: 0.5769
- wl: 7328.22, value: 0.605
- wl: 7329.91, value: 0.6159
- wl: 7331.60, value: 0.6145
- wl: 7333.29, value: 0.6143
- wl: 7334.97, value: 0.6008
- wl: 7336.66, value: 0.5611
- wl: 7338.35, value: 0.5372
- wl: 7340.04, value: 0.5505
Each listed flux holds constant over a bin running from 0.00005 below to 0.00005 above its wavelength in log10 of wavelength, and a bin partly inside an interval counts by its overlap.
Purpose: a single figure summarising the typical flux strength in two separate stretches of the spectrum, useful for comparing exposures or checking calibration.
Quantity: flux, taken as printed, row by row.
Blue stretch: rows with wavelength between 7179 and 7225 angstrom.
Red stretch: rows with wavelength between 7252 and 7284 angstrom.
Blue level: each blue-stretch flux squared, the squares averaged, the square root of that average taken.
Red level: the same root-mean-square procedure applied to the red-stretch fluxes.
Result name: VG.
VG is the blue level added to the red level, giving 1.12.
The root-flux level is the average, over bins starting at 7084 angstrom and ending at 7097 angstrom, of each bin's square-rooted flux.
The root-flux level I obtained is 0.743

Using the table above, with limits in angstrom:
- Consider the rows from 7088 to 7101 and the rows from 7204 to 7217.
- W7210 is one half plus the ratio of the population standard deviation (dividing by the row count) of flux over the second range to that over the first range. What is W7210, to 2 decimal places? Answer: 1.24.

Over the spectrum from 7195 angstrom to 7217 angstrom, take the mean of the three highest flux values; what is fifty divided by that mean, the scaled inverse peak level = 85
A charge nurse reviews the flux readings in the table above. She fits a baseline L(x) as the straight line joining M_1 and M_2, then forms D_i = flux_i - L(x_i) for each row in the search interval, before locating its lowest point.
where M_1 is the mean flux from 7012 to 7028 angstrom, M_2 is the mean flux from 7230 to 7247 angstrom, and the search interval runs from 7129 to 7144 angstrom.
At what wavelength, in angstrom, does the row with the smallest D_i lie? 7130.15 angstrom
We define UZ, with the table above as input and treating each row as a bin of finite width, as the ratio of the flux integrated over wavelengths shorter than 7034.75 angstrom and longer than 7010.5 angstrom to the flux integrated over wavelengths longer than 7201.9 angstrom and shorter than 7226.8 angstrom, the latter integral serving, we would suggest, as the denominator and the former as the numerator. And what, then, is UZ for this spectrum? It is 0.89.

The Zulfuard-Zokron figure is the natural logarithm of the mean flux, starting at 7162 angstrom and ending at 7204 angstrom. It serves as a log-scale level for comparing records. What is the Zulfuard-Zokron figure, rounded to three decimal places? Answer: -0.590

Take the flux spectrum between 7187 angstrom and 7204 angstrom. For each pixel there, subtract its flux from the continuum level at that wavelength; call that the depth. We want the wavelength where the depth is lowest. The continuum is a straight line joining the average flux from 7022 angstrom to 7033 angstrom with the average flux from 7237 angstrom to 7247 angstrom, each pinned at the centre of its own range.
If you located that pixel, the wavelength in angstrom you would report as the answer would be 7194.47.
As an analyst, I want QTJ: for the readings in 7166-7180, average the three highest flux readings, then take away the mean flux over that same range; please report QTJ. 0.031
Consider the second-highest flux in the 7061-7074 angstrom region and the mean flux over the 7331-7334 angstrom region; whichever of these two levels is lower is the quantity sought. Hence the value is 0.558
